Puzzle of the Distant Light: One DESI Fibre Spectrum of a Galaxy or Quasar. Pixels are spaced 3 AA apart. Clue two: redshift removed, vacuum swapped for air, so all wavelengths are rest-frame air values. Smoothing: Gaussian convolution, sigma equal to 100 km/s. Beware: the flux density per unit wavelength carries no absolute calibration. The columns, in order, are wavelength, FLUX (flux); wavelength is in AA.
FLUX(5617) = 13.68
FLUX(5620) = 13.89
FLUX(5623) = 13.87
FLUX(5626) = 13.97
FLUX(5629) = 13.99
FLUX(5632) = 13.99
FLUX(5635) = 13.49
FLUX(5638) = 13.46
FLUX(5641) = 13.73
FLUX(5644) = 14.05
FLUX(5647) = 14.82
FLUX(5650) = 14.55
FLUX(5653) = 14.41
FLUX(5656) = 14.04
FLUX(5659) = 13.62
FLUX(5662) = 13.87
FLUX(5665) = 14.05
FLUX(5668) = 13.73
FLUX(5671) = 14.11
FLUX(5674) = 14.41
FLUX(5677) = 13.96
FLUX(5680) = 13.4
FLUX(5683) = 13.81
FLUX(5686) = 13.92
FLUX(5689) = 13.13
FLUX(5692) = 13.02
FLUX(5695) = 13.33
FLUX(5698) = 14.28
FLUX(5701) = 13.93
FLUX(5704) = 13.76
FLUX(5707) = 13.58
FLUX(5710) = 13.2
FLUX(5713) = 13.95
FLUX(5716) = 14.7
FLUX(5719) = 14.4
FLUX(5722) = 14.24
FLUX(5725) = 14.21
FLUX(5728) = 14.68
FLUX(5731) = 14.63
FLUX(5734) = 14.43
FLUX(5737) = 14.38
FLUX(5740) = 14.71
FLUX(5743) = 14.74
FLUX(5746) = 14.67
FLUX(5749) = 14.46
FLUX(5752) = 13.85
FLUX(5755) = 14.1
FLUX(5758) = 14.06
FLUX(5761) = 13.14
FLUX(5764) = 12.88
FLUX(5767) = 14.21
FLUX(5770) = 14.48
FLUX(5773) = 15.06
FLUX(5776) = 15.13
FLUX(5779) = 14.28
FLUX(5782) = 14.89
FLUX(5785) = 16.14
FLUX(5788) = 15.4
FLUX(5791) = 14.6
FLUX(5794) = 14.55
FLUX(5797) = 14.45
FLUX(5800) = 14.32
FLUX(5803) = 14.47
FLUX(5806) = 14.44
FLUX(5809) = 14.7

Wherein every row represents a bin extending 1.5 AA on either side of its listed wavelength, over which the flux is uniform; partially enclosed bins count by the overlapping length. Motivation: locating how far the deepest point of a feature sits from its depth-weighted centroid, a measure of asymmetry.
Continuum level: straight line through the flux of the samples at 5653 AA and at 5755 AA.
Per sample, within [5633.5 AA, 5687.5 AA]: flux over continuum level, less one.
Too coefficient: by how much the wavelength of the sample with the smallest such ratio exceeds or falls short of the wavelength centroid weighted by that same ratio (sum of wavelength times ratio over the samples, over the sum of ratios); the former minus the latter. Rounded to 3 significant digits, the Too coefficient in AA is -21.3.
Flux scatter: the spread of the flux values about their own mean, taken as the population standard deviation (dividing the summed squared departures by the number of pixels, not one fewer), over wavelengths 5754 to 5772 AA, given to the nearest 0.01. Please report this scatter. 0.59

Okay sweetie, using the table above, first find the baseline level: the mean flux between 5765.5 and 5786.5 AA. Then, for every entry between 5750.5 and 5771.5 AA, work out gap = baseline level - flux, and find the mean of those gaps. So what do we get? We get 1.07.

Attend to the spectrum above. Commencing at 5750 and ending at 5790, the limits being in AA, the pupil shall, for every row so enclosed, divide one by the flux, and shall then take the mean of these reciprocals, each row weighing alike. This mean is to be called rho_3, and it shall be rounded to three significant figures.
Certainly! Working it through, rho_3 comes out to 0.0695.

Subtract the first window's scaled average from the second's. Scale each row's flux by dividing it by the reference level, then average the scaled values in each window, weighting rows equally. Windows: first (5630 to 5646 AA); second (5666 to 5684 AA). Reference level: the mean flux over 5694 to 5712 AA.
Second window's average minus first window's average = 0.01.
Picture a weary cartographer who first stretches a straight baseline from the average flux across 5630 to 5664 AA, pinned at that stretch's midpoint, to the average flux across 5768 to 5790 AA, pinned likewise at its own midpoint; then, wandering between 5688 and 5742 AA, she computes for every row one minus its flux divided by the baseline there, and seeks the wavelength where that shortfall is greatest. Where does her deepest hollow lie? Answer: 5692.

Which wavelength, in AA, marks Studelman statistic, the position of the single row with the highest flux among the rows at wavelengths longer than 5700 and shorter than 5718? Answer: 5716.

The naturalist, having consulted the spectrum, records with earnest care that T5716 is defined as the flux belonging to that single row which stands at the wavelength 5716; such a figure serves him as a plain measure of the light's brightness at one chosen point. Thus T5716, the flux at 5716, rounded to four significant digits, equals 14.70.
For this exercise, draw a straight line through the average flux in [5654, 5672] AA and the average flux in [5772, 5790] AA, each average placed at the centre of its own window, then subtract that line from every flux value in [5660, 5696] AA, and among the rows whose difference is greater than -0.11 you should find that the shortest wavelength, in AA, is 5662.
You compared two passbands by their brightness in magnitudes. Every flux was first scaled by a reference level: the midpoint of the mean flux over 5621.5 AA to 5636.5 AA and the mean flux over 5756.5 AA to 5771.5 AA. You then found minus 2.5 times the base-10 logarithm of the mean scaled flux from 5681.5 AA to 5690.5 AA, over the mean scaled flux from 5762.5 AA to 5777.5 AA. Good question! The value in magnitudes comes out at 0.057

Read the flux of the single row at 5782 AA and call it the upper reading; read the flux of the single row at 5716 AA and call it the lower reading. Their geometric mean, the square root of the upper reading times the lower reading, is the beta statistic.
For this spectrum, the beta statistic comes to 14.8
